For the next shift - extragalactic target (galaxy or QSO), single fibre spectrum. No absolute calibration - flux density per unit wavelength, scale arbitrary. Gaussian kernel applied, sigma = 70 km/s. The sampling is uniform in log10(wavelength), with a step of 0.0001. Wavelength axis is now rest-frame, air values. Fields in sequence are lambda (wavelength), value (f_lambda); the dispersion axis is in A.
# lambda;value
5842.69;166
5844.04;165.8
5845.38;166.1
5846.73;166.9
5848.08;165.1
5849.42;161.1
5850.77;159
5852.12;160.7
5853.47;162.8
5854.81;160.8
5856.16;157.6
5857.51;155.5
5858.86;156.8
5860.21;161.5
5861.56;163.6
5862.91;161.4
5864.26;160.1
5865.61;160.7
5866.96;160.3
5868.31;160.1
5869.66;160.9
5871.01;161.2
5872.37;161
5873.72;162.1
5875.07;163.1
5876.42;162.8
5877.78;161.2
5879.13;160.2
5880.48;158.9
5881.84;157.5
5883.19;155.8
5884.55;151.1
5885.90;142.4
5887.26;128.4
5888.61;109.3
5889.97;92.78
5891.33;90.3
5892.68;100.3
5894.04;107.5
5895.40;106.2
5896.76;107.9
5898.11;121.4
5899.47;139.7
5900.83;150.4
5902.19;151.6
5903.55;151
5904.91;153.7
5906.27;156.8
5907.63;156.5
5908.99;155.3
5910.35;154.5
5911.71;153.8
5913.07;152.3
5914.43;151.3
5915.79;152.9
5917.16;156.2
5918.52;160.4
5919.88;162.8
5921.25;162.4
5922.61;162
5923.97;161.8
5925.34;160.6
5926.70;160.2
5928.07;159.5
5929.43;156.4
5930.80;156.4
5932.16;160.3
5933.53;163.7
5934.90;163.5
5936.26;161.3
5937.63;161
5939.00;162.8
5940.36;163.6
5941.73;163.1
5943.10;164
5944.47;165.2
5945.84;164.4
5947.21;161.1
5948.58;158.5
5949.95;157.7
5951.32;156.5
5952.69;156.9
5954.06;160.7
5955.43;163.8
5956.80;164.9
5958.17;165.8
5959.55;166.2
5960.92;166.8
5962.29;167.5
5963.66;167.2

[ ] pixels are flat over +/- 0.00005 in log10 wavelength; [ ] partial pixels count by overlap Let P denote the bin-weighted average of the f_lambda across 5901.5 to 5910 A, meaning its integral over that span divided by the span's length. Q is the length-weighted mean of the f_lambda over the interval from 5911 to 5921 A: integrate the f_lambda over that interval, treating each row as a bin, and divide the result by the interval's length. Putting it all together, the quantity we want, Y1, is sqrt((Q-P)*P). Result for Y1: 17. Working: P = 154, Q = 156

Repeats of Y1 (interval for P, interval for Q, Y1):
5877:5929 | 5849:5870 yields 48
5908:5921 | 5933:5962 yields 33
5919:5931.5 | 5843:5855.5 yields 22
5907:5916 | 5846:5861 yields 32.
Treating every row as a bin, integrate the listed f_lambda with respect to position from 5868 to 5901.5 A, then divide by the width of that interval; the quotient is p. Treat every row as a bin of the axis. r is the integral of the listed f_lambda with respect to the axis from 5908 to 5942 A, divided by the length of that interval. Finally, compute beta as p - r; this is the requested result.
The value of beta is -20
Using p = 139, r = 159.1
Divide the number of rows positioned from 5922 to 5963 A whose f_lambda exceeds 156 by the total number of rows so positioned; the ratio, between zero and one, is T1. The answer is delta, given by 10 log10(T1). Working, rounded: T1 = 1.00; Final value 0.0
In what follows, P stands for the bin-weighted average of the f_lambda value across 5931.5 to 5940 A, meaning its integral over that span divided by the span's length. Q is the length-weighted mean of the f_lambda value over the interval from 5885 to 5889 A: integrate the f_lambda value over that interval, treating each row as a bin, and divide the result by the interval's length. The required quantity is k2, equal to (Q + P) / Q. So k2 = 2.25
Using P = 162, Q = 130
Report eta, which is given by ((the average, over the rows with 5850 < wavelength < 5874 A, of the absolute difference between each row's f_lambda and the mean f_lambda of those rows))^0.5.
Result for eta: 1.2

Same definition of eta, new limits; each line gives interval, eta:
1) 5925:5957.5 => 1.5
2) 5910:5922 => 1.9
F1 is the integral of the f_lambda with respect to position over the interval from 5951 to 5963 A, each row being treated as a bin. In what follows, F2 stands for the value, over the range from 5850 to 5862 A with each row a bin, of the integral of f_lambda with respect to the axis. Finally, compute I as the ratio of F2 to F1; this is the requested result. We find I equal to 0.98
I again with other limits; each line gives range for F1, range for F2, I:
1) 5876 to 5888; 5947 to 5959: 1.05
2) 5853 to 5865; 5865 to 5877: 1.01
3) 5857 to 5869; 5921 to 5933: 1.00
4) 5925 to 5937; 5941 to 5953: 1.00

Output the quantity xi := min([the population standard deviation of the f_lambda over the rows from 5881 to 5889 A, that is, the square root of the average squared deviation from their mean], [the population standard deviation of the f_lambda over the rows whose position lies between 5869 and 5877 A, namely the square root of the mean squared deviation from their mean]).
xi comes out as 0.9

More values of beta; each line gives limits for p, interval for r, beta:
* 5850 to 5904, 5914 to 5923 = -12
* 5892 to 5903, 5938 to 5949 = -39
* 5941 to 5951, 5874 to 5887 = 5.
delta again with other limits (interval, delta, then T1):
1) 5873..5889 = -2.3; 0.58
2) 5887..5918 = -8.8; 0.13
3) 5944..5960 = 0.0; 1.00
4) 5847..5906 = -2.4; 0.58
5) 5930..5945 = 0.0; 1.00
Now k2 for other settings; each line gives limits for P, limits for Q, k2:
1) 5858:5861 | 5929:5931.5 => 2.02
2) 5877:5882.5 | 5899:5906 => 2.06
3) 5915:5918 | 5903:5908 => 2.00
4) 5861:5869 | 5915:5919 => 2.03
